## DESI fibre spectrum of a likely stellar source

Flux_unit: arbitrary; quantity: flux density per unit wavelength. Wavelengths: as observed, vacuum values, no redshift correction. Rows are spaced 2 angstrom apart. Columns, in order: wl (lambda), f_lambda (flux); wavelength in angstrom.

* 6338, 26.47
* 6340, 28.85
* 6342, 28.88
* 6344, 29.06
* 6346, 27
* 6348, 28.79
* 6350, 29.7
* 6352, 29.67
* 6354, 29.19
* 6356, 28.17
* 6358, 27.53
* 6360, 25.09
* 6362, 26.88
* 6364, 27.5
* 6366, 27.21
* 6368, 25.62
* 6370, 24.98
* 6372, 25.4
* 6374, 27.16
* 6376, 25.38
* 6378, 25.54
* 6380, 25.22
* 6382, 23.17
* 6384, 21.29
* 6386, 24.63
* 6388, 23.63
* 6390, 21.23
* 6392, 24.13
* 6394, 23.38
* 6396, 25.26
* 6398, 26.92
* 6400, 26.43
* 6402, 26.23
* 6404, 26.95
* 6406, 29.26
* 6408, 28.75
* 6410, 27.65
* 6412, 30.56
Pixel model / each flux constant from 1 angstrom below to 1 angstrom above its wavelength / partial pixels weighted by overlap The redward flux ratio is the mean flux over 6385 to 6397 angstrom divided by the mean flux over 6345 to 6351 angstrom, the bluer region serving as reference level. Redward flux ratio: 0.83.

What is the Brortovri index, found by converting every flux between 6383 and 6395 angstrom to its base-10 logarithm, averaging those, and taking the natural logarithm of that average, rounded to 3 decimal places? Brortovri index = 0.309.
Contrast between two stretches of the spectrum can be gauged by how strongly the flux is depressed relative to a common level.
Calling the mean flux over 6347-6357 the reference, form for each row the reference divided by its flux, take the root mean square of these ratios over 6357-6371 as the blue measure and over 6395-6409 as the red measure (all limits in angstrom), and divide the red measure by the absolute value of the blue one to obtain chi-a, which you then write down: 0.97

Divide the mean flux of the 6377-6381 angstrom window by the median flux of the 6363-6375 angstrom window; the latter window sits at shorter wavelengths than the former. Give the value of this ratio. 0.96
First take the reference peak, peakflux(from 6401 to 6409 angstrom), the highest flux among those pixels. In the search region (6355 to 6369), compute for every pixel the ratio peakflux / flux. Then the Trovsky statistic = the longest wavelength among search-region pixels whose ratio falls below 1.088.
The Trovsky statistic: 6366 angstrom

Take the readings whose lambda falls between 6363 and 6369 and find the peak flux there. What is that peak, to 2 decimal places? 27.50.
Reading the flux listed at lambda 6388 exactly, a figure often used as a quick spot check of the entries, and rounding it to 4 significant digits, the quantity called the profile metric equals 23.63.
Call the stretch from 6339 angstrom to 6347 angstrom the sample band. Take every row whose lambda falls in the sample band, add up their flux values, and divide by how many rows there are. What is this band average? 28.4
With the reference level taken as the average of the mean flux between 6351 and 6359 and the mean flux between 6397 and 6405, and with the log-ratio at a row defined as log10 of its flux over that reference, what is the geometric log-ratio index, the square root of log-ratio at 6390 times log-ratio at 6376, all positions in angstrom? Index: 0.07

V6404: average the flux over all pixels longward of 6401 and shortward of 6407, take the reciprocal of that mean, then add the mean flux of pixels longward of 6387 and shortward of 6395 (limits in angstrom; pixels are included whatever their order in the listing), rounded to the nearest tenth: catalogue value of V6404 23.1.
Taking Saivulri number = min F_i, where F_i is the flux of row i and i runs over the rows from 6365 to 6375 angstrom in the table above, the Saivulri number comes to 24.98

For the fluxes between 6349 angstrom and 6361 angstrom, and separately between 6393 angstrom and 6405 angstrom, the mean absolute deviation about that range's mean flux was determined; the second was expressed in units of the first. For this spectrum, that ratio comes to 0.79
